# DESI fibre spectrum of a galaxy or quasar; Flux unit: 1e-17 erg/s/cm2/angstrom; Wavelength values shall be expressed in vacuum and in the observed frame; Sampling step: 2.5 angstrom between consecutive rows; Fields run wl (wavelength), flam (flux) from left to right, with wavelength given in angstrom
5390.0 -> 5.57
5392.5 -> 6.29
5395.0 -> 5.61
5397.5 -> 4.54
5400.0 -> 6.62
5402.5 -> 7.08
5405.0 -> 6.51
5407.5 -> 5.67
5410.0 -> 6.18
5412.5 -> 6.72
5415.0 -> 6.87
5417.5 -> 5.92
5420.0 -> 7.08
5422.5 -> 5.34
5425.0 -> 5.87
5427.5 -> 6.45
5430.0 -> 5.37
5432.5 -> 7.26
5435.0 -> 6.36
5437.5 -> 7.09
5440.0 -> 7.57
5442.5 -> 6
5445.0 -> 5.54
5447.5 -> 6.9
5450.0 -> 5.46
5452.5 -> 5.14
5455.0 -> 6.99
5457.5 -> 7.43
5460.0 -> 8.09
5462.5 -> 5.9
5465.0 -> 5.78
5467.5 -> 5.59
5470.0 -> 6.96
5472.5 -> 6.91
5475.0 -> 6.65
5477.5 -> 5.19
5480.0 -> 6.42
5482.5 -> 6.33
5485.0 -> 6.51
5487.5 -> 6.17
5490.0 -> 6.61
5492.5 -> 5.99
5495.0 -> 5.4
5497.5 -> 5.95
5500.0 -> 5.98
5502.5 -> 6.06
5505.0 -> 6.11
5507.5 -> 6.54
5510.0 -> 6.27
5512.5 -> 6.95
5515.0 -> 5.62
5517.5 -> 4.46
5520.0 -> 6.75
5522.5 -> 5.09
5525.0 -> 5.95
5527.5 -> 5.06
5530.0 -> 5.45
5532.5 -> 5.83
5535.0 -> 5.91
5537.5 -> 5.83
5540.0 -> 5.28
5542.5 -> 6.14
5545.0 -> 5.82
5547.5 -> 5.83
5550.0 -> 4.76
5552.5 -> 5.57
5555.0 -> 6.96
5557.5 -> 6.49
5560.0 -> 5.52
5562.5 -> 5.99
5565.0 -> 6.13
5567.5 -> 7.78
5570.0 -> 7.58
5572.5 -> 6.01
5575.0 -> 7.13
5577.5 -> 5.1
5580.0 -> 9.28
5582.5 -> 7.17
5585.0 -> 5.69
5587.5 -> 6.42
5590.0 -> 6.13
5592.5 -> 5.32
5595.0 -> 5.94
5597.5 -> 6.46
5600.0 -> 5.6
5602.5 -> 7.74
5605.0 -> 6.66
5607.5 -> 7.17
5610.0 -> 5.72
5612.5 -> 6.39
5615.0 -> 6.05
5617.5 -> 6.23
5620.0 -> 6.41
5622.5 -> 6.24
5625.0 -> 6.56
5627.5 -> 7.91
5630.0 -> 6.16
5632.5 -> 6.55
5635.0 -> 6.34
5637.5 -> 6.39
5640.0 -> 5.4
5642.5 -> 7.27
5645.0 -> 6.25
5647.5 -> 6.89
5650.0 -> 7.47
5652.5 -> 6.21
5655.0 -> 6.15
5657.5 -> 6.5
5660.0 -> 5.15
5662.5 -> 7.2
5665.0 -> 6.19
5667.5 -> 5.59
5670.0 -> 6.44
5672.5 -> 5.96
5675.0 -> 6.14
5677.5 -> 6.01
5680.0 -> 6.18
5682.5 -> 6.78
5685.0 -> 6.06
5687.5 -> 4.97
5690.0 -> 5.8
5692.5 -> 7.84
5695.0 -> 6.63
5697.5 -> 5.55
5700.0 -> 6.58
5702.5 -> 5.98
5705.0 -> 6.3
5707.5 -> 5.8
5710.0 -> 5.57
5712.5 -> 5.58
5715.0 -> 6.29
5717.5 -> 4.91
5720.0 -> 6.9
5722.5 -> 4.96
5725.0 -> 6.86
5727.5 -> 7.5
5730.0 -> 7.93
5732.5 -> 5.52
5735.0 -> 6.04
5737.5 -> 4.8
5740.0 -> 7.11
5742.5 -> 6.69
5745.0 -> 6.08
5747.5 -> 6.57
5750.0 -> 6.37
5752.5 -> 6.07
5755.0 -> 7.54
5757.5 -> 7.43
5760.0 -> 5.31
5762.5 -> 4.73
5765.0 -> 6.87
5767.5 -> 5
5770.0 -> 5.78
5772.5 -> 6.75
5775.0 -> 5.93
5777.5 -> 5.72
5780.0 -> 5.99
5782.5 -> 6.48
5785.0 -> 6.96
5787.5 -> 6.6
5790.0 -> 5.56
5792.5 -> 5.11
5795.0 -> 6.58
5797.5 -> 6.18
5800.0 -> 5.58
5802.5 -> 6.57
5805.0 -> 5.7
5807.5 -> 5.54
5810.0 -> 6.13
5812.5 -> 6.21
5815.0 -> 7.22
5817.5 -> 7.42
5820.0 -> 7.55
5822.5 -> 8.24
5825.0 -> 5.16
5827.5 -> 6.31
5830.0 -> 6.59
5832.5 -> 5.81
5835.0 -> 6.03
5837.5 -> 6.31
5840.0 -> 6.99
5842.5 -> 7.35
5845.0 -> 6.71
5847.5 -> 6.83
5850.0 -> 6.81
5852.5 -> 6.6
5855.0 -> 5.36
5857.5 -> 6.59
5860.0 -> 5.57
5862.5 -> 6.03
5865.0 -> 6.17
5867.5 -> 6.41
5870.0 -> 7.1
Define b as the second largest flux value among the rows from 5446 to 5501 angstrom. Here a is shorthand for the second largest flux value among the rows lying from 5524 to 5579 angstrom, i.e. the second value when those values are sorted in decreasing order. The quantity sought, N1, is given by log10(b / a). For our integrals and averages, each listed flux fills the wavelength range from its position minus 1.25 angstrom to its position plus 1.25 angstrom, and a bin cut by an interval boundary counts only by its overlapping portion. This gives -0.009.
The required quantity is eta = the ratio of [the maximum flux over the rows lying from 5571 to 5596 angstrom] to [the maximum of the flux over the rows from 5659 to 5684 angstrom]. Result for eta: 1.29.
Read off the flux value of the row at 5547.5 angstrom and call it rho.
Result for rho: 5.83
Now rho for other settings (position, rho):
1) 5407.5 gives 5.67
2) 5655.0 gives 6.15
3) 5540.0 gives 5.28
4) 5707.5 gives 5.8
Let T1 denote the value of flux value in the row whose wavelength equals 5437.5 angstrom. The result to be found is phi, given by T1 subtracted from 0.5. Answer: -6.6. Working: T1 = 7.09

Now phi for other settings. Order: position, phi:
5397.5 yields -4.0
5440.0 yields -7.1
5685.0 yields -5.6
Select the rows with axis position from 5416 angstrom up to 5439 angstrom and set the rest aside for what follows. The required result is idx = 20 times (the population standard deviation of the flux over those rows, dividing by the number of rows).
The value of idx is 14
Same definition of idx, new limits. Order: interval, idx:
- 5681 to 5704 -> 16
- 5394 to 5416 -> 15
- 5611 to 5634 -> 10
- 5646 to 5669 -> 14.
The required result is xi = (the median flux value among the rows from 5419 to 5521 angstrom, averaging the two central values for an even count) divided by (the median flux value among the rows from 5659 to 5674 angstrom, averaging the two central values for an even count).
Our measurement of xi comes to 1.03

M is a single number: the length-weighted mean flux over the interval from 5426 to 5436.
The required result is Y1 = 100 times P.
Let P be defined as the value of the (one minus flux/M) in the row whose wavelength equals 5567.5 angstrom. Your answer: -23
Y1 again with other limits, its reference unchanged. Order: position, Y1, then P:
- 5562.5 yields 6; 0.056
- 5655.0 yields 3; 0.031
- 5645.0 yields 2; 0.015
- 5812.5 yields 2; 0.022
